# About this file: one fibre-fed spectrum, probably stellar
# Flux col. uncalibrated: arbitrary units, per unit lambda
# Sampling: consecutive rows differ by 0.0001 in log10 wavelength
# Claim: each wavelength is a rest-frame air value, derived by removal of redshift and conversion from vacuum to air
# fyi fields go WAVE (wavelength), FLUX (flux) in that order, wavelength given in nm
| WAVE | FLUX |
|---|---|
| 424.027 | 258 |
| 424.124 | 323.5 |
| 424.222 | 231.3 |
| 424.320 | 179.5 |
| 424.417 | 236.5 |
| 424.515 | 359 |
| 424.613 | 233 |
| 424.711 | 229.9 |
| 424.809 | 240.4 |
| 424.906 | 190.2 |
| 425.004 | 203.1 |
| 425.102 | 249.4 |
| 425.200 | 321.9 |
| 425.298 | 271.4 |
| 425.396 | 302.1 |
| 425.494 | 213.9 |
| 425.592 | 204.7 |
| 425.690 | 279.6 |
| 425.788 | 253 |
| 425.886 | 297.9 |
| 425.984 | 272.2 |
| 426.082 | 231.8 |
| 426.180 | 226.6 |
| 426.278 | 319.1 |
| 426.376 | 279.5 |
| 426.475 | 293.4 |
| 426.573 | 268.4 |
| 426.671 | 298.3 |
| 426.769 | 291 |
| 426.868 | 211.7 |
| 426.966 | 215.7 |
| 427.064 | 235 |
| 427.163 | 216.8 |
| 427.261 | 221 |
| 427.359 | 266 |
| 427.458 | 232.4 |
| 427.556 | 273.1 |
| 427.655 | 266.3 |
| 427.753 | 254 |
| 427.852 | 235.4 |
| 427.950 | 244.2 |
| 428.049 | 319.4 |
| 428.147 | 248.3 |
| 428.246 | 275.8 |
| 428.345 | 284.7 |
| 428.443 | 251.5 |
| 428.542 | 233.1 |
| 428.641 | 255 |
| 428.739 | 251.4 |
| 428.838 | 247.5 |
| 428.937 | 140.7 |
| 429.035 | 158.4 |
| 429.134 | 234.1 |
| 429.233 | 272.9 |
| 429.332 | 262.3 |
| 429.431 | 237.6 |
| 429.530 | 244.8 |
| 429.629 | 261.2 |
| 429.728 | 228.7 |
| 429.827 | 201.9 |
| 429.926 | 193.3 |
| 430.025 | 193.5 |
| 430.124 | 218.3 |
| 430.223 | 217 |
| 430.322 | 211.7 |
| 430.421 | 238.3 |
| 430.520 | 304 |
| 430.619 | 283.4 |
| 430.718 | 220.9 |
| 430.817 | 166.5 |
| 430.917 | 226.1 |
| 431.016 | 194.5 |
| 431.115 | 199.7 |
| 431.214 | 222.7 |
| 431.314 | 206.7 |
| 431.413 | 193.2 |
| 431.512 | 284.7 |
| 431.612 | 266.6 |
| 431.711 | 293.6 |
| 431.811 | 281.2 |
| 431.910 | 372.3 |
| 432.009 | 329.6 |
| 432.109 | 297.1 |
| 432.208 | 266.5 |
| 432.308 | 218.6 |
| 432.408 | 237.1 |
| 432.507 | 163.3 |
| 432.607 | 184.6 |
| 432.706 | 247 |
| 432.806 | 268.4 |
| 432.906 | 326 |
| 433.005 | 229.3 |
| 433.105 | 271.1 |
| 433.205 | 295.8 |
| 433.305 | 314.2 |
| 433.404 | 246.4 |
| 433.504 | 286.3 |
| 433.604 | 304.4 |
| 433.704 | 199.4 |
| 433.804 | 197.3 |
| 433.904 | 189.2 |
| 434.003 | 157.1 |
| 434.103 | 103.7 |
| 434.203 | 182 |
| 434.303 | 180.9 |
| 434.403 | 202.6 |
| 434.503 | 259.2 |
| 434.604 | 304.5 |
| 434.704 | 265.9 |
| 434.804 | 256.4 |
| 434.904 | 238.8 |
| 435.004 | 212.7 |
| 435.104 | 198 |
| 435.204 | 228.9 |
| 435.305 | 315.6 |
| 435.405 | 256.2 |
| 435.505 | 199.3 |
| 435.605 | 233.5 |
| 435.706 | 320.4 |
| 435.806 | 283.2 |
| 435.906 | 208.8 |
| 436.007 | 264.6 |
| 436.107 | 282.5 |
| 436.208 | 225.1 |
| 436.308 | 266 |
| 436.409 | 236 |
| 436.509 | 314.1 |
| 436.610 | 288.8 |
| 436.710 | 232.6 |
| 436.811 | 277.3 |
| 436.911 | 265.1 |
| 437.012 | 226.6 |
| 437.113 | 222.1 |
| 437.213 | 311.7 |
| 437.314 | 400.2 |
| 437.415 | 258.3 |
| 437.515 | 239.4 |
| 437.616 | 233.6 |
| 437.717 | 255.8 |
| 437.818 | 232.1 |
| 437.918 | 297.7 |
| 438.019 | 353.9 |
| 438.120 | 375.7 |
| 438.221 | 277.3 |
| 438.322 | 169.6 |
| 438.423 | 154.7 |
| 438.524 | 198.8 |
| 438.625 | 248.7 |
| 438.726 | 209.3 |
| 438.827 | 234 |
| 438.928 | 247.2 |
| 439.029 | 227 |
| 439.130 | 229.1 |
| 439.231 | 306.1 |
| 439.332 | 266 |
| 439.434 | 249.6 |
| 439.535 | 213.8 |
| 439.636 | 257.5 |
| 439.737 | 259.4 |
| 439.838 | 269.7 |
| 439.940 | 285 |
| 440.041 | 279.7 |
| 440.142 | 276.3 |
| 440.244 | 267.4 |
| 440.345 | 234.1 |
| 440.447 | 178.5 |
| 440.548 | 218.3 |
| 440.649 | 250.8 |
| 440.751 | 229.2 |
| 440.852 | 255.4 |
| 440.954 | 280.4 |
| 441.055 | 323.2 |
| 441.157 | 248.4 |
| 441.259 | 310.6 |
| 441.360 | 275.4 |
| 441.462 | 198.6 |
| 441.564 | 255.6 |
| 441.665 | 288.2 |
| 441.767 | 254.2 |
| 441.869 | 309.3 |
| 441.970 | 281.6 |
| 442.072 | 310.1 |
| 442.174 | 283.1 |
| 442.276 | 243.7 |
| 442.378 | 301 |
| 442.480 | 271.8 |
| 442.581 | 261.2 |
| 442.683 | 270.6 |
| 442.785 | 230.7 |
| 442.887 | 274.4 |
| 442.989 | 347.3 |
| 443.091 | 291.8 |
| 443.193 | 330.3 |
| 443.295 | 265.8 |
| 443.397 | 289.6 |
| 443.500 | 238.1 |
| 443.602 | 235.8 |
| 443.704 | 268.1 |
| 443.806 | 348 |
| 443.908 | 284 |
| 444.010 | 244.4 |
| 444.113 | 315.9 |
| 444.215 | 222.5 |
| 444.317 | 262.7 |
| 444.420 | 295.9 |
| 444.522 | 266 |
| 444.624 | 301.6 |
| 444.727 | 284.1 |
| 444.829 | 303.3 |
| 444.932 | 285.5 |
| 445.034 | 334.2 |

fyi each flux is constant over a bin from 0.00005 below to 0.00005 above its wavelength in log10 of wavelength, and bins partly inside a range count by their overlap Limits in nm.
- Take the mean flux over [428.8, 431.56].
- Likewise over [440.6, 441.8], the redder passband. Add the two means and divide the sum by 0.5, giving 976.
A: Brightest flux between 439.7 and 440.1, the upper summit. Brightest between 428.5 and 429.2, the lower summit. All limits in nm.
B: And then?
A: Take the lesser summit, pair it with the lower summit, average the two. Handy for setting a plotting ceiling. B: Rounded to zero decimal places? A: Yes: 255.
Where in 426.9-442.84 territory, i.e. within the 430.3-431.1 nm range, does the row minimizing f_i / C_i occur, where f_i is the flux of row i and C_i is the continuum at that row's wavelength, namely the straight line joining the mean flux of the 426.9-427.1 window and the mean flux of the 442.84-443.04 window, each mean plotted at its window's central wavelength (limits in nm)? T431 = 430.817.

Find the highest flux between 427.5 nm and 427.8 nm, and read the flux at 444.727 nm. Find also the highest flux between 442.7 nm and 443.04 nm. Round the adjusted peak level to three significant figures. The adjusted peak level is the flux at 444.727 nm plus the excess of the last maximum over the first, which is 358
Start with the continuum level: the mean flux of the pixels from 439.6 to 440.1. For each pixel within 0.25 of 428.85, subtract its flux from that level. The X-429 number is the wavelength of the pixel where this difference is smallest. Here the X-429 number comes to 428.641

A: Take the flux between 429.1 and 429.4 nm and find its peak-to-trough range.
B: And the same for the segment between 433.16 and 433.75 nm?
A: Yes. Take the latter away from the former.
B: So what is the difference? -76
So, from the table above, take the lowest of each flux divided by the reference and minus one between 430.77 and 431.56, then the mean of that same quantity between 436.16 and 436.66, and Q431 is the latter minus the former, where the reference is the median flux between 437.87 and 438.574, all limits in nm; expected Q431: 0.36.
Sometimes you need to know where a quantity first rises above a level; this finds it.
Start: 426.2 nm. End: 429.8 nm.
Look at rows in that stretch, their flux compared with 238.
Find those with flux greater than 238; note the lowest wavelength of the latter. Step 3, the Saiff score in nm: 426.278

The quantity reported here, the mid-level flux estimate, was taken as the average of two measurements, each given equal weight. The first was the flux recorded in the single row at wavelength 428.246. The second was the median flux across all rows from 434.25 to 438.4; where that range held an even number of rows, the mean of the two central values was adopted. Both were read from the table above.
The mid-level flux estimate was 266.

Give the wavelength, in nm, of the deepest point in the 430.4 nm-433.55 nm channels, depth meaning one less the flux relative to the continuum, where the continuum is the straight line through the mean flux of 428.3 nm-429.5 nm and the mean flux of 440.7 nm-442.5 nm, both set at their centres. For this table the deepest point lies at 432.507 nm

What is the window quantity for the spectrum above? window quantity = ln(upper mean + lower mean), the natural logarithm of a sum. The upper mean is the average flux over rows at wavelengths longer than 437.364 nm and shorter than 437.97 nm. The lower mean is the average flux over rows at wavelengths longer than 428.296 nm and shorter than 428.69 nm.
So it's 6.23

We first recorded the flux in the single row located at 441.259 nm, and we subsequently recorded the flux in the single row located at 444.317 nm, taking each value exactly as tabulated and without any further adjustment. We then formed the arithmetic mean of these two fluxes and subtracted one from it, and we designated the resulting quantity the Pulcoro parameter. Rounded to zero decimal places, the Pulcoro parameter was 286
